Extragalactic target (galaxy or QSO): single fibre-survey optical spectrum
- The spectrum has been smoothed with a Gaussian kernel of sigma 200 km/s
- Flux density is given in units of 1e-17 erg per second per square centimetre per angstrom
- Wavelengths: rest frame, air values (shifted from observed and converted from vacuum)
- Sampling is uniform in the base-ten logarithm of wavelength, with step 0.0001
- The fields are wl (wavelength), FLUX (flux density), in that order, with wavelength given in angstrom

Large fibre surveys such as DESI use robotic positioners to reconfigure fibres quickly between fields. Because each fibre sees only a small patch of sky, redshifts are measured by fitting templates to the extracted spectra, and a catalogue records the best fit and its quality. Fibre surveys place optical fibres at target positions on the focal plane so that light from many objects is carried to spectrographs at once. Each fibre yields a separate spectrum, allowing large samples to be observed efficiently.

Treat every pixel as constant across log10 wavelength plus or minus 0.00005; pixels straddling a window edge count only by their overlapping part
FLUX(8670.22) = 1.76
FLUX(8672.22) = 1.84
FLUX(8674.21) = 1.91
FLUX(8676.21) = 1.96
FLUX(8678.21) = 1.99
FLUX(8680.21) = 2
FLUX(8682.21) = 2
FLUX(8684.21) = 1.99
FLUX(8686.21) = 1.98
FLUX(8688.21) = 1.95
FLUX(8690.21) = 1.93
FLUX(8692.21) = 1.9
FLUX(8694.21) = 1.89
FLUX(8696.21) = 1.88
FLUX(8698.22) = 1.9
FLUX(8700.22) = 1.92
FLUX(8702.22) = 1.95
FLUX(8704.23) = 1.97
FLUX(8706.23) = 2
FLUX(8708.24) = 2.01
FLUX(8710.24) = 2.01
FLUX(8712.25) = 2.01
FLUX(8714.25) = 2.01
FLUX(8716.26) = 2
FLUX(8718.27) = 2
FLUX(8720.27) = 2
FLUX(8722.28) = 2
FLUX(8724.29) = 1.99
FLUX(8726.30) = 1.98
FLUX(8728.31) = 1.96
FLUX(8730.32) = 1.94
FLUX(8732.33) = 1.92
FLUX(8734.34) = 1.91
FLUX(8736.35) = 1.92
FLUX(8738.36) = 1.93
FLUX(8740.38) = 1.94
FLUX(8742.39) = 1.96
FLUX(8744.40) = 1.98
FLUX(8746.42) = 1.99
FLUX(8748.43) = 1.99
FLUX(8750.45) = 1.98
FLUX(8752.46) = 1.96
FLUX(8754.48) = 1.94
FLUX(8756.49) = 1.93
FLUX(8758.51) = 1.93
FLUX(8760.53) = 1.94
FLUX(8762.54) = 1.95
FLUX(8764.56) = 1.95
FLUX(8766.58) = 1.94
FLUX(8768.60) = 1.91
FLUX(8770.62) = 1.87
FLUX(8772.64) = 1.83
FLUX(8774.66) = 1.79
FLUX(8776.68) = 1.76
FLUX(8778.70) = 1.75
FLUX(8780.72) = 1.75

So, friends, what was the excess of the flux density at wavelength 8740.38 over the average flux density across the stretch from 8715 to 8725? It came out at -0.058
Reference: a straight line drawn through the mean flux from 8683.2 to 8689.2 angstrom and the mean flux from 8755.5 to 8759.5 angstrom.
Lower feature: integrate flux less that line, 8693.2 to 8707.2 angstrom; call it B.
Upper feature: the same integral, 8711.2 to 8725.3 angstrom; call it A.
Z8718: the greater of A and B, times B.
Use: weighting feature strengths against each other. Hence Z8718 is -0.33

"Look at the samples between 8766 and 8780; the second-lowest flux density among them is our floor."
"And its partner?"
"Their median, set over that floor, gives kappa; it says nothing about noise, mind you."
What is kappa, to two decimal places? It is 1.04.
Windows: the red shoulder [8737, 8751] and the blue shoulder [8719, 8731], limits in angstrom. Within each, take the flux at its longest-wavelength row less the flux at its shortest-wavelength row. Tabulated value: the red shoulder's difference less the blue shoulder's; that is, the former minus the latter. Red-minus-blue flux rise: 0.11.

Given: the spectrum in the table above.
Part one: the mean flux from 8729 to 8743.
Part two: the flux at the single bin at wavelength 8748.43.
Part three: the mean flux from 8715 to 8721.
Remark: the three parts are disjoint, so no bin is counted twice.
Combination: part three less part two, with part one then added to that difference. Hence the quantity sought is 1.94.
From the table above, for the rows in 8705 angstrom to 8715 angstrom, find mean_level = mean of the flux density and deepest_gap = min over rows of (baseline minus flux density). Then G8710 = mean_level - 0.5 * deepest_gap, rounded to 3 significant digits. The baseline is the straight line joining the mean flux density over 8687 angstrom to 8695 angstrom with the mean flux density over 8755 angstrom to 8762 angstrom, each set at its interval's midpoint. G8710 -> 2.05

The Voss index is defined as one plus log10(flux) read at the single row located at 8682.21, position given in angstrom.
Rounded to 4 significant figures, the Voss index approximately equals 1.301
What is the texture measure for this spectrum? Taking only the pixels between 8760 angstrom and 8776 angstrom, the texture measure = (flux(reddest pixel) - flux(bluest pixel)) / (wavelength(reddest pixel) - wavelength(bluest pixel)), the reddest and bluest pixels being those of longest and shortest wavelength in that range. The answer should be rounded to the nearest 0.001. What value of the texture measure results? -0.011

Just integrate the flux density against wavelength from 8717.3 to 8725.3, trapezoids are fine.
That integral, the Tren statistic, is 16.0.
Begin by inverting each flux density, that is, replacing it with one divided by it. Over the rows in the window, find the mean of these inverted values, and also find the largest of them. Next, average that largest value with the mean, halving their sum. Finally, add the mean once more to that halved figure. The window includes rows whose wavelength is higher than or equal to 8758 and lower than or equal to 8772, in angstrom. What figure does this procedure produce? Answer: 1.05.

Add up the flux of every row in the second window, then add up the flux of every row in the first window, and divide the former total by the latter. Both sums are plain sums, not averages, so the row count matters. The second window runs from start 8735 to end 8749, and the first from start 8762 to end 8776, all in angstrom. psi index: 1.04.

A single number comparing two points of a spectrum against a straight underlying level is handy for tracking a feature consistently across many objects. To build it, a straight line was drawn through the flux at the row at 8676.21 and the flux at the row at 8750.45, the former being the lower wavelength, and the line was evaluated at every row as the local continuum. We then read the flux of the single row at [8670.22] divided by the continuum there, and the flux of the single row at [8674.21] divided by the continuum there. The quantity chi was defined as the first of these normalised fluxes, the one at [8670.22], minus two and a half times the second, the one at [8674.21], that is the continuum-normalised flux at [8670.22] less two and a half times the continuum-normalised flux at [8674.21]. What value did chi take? -1.54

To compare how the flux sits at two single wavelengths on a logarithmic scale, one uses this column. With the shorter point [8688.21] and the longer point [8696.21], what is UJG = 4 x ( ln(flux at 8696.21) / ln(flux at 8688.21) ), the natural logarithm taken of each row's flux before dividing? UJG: 3.78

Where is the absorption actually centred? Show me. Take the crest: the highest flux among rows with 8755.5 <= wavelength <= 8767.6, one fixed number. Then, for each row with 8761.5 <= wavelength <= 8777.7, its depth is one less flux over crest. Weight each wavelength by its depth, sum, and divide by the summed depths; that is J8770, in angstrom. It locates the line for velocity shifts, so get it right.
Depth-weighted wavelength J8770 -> 8773.8 angstrom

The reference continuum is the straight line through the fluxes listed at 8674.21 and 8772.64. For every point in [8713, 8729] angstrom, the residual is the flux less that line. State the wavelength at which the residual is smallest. 8728.31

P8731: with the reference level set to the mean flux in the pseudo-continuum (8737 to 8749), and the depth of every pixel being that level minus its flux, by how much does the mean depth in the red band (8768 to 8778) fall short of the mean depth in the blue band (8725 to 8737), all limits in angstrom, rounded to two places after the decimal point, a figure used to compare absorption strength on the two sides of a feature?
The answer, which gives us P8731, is -0.11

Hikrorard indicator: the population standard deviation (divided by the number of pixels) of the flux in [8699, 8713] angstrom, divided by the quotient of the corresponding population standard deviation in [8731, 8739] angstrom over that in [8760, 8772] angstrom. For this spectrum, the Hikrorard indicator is 0.134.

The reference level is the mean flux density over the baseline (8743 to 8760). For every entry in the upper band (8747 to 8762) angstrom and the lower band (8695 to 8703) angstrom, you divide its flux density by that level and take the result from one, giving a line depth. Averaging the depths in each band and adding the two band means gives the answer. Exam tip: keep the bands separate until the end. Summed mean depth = 0.030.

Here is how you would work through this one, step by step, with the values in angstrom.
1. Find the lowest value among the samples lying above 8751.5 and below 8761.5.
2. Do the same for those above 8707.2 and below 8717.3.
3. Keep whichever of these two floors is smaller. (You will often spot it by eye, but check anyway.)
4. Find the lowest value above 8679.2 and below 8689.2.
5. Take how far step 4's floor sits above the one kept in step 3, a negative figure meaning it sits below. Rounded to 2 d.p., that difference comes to 0.02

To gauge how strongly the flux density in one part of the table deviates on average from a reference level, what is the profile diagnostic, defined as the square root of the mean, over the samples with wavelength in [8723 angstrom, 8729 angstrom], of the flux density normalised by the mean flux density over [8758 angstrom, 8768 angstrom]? 1.009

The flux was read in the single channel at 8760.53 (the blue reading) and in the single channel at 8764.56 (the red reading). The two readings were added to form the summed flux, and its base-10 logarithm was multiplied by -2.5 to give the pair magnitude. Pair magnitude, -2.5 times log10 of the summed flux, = -1.47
